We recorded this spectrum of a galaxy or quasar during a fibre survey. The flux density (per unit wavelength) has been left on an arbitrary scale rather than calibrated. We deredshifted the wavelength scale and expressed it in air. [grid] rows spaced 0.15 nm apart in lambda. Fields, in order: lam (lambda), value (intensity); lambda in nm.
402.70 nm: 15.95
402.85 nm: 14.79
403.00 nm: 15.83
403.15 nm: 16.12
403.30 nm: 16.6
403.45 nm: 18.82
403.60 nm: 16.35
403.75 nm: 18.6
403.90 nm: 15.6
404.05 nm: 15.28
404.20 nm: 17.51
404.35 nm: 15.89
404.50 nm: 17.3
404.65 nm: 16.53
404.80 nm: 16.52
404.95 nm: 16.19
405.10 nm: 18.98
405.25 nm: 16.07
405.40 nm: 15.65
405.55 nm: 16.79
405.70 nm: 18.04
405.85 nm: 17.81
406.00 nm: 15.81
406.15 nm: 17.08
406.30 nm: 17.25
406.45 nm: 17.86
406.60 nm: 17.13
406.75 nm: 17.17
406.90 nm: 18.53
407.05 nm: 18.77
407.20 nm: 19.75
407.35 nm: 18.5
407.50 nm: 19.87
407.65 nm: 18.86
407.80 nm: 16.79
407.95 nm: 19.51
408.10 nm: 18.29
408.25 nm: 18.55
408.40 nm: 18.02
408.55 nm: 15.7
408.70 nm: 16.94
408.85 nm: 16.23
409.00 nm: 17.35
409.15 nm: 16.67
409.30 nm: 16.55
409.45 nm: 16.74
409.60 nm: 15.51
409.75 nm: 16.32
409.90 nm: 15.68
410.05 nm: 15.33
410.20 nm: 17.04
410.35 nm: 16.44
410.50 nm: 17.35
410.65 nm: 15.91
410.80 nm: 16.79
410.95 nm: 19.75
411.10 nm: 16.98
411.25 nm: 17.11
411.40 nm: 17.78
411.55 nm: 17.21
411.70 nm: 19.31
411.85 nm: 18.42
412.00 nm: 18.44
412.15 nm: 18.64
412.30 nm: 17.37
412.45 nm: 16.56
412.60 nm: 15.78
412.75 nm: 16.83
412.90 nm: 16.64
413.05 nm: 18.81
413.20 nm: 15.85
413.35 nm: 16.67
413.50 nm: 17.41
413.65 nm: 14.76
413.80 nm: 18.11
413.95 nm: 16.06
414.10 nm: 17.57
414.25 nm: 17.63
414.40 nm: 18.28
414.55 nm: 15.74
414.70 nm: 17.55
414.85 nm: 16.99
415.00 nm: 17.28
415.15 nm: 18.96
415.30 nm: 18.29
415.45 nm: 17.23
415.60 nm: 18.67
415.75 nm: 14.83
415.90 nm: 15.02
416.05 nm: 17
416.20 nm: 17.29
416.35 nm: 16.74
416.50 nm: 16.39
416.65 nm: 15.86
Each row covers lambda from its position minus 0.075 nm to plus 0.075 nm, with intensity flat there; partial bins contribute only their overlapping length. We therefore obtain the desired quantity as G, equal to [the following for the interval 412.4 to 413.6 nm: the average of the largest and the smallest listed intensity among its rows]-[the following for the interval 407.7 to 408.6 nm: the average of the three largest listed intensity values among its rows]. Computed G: -1.5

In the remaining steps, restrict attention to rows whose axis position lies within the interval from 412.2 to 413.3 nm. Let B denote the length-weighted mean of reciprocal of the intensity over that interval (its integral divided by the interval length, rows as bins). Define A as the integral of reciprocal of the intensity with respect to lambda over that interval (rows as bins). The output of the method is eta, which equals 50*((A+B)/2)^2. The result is 0.195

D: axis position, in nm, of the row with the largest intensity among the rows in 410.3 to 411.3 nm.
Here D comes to 410.95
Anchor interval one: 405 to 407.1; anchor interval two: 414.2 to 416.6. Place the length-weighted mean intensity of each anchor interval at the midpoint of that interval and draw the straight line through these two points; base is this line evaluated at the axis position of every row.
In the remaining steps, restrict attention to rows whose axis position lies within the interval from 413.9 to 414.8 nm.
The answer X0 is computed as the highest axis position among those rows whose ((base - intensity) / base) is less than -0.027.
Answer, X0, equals 414.40 nm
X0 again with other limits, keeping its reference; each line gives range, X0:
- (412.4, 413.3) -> 413.05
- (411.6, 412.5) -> 412.15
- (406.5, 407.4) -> 407.35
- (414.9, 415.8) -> 415.60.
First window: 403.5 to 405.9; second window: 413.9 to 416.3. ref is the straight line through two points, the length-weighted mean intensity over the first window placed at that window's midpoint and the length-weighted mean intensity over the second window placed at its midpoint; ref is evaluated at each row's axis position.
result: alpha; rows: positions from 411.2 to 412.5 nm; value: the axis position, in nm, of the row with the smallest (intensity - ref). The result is 412.45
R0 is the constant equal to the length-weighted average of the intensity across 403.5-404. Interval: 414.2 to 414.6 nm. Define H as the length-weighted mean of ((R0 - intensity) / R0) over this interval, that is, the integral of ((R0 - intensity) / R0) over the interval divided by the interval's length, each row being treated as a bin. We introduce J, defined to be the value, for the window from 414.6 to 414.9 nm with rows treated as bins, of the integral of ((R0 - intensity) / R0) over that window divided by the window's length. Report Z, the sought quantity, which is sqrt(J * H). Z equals 0.021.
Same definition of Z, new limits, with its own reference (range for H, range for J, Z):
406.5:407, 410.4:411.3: 0.035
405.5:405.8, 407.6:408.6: 0.050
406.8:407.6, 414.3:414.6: 0.047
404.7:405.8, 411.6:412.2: 0.015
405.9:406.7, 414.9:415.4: 0.028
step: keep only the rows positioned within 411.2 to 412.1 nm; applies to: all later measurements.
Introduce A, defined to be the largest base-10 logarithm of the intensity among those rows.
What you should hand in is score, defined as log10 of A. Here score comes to 0.109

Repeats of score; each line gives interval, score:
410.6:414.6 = 0.112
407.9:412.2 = 0.112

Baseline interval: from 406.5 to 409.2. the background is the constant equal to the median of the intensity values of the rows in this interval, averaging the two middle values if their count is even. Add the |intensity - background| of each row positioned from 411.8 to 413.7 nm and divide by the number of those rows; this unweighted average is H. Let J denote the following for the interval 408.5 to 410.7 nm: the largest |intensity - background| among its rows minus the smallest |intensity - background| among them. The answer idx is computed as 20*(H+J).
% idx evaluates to 67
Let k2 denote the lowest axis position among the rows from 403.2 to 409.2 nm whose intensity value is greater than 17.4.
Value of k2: 403.45 nm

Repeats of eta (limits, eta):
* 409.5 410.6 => 0.210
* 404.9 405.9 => 0.173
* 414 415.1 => 0.185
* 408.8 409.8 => 0.184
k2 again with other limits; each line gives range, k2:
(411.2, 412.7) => 411.40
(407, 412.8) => 407.05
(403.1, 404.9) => 403.45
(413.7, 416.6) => 413.80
